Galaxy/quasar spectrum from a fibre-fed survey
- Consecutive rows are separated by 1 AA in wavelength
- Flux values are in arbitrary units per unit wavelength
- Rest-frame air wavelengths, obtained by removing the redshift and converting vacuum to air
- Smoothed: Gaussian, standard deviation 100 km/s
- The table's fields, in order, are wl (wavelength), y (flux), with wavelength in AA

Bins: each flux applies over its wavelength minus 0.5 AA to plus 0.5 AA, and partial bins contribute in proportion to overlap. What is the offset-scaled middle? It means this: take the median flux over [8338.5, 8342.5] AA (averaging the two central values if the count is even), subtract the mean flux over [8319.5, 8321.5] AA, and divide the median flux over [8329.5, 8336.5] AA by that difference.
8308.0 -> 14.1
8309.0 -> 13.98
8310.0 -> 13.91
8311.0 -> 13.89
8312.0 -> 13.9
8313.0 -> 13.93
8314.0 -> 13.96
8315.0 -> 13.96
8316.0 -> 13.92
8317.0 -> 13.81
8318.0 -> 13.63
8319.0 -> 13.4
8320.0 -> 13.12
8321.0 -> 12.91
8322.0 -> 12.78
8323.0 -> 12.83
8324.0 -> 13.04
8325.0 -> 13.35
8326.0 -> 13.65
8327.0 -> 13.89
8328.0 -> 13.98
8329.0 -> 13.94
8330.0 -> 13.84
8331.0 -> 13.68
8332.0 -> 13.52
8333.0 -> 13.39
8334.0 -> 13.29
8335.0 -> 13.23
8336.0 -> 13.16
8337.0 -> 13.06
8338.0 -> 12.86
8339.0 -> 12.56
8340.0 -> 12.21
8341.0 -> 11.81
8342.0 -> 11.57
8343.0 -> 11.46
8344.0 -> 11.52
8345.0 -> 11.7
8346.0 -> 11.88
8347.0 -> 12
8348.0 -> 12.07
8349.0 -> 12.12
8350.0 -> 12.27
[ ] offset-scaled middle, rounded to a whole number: -13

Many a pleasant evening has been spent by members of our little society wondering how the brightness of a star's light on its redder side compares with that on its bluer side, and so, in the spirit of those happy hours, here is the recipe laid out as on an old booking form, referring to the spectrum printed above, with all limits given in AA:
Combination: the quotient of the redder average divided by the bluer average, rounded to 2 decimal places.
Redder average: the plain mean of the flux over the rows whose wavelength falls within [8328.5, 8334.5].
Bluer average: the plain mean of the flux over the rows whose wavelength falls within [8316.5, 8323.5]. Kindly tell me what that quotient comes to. 1.03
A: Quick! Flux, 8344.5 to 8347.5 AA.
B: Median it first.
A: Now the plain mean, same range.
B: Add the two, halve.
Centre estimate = 11.9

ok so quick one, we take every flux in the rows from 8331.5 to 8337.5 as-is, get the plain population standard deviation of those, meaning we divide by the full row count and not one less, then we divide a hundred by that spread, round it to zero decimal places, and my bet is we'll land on 667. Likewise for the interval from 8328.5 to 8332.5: 627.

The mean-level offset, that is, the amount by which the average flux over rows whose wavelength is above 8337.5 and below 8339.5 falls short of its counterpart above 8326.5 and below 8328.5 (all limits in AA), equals 1.2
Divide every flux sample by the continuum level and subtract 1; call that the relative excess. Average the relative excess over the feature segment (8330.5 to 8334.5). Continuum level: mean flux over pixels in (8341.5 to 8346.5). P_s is 0.159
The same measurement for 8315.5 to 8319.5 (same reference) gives 0.178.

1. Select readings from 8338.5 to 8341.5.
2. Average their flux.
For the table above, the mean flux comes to 12.2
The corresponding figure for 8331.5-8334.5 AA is 13.4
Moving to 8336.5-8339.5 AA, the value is 12.8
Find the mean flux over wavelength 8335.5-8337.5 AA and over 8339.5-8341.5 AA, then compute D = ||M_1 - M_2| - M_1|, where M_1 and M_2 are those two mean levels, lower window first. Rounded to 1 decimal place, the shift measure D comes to 12.0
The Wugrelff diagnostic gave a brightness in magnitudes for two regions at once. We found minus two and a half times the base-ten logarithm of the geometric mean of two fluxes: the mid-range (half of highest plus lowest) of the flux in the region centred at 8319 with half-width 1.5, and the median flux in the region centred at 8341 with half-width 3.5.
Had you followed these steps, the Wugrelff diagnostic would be -2.748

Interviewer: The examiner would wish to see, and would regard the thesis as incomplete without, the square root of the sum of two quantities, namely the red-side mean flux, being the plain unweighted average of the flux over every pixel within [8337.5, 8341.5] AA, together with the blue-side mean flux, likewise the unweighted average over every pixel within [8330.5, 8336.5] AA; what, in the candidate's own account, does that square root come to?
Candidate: 5.07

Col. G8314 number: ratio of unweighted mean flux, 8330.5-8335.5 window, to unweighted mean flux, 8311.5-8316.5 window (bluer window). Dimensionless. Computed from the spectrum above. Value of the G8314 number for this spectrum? 0.96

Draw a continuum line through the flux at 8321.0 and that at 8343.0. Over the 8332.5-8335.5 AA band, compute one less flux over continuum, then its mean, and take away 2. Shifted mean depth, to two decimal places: -2.10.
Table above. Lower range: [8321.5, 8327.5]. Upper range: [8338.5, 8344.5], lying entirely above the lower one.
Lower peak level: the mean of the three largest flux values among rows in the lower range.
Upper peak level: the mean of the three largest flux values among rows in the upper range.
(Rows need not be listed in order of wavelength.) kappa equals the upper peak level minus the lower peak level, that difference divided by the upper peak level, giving -0.12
